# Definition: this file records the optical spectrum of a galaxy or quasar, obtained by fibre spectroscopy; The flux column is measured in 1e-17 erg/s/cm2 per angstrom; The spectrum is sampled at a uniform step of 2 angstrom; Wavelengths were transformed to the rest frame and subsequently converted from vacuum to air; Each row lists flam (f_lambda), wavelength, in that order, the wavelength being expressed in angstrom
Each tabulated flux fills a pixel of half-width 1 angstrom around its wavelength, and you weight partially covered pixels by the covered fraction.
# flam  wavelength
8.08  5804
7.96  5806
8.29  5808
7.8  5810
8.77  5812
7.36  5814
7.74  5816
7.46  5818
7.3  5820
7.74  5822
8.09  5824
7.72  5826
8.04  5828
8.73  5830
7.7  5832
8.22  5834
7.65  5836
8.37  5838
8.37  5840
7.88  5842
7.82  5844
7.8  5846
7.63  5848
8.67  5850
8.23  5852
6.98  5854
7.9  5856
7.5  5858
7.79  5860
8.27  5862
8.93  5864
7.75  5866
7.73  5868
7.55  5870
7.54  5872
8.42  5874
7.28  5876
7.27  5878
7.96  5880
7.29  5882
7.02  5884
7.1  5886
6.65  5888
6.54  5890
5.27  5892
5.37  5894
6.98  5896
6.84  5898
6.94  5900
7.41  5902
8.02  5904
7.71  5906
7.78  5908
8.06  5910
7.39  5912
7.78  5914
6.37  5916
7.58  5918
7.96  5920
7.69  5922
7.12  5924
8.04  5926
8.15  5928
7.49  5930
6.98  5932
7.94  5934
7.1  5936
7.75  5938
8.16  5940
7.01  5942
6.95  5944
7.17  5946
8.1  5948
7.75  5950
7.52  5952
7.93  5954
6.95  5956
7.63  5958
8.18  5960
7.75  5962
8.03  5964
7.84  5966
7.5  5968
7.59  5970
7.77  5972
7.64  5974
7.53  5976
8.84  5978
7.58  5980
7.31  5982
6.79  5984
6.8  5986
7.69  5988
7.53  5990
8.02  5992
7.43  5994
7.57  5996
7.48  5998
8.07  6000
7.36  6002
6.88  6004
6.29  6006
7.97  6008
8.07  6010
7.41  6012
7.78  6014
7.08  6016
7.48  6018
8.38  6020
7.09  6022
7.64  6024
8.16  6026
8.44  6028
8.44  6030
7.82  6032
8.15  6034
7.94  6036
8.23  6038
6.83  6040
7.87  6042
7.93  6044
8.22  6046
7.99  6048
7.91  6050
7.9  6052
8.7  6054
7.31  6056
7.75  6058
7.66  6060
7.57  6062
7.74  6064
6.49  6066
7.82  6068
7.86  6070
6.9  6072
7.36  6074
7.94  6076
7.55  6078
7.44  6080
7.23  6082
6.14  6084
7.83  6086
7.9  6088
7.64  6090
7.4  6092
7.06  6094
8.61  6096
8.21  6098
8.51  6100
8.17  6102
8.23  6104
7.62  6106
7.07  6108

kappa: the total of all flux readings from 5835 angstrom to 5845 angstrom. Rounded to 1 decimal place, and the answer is 40.1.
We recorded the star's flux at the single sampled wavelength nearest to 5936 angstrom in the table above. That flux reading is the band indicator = 7.1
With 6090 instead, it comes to 7.64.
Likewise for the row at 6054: 8.7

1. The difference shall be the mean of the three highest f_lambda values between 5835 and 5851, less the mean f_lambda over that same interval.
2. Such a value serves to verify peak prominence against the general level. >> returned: 0.45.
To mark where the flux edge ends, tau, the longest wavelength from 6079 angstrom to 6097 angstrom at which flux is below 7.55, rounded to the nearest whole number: 6094 angstrom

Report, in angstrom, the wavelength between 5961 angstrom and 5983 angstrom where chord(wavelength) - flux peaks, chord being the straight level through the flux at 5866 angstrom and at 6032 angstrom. 5982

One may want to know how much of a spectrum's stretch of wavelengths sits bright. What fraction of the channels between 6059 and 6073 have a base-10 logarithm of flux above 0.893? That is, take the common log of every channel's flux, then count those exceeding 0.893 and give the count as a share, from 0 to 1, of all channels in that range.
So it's 0.29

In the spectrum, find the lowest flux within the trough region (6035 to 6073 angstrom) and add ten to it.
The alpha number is 16.5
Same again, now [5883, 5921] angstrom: 15.3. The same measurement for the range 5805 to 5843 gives 17.3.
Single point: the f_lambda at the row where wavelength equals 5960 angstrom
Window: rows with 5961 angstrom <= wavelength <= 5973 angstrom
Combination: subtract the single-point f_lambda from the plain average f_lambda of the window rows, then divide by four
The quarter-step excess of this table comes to -0.11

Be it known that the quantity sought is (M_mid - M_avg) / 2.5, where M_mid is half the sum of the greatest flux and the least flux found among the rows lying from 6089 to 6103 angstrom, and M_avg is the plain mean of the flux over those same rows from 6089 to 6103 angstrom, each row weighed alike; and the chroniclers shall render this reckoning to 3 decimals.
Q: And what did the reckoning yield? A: -0.043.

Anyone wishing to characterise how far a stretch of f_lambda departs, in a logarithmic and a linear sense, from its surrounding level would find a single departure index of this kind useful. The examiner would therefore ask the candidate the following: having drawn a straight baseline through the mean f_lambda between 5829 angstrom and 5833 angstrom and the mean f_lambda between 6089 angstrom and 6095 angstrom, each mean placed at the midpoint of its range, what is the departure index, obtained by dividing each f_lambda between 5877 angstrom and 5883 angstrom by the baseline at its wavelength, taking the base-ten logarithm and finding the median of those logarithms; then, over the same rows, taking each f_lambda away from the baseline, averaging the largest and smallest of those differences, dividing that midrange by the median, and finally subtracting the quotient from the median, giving 10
